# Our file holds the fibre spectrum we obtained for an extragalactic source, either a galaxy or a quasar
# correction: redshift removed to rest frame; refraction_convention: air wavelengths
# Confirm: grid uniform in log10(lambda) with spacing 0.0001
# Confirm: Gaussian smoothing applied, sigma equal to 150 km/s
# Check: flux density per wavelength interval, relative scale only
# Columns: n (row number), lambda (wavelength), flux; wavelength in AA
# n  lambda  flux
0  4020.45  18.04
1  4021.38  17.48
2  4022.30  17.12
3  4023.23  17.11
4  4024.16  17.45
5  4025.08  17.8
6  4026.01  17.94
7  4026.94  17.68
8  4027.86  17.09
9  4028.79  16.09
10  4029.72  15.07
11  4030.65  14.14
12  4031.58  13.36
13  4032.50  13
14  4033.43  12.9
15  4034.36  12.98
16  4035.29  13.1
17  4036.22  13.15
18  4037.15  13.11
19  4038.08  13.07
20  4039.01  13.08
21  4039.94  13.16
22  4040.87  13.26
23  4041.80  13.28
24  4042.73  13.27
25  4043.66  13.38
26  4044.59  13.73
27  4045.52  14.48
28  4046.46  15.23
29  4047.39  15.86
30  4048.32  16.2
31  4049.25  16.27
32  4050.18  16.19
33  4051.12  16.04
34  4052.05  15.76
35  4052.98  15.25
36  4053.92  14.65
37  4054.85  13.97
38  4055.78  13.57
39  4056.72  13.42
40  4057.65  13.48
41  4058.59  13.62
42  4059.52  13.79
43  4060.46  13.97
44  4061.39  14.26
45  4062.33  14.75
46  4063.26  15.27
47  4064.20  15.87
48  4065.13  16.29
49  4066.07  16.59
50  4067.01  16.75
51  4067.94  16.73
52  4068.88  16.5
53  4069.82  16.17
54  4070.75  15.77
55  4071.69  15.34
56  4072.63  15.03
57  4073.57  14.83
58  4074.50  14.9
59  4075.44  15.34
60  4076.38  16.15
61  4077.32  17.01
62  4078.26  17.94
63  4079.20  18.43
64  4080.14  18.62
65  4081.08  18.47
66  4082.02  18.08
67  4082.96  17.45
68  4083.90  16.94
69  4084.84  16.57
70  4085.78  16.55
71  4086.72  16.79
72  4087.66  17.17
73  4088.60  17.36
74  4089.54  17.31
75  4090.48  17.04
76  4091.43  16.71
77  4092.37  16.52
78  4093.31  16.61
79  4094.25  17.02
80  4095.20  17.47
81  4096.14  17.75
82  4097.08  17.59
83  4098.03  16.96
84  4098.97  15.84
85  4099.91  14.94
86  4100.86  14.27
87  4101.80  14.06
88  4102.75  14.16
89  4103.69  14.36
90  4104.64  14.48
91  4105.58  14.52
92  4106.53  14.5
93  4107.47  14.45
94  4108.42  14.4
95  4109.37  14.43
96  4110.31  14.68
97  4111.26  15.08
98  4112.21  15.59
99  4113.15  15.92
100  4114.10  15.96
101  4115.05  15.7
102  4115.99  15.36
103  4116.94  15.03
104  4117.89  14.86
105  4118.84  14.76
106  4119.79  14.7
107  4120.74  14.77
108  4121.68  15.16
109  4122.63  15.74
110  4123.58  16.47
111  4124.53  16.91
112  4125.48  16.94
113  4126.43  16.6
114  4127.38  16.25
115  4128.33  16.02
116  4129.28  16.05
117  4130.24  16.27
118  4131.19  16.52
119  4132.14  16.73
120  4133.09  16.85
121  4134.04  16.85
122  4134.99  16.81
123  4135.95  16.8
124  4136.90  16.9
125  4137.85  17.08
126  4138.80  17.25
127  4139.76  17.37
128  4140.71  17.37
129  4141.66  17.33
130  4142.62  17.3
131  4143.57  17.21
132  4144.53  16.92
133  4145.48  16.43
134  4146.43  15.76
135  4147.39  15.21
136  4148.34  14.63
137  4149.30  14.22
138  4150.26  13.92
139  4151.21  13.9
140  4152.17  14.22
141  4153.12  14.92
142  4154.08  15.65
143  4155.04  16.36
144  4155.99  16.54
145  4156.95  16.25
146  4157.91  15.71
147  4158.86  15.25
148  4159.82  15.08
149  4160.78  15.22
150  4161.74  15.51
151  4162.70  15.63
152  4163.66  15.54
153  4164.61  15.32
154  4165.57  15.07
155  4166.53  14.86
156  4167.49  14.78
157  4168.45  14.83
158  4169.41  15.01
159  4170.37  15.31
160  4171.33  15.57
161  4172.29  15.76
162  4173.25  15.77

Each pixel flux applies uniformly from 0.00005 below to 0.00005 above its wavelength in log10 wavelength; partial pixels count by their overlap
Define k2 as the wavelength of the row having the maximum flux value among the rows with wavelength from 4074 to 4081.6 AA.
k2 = 4080.14 AA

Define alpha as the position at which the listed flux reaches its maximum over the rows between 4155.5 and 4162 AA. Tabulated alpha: 4155.99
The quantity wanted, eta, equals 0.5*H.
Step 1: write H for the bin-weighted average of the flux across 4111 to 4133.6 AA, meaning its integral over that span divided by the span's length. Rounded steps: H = 15.9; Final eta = 7.9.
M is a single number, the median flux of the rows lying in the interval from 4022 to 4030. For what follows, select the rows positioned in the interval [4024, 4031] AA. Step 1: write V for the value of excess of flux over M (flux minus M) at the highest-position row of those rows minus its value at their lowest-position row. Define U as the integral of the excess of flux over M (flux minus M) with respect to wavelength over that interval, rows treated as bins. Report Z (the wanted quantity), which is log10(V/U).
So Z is 0.0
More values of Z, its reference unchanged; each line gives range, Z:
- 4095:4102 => -0.3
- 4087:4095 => -0.9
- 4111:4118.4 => -1.8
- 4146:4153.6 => -1.4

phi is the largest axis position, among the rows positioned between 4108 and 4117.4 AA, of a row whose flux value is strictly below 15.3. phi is 4116.94 AA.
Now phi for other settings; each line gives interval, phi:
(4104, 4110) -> 4109.37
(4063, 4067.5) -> 4063.26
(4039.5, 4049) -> 4046.46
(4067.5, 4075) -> 4074.50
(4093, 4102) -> 4101.80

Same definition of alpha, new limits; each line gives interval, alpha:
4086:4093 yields 4088.60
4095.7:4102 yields 4096.14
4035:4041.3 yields 4040.87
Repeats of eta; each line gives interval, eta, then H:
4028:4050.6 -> 7.0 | 14.1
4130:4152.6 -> 8.1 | 16.2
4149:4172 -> 7.6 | 15.2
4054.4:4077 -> 7.6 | 15.1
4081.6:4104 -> 8.2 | 16.5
